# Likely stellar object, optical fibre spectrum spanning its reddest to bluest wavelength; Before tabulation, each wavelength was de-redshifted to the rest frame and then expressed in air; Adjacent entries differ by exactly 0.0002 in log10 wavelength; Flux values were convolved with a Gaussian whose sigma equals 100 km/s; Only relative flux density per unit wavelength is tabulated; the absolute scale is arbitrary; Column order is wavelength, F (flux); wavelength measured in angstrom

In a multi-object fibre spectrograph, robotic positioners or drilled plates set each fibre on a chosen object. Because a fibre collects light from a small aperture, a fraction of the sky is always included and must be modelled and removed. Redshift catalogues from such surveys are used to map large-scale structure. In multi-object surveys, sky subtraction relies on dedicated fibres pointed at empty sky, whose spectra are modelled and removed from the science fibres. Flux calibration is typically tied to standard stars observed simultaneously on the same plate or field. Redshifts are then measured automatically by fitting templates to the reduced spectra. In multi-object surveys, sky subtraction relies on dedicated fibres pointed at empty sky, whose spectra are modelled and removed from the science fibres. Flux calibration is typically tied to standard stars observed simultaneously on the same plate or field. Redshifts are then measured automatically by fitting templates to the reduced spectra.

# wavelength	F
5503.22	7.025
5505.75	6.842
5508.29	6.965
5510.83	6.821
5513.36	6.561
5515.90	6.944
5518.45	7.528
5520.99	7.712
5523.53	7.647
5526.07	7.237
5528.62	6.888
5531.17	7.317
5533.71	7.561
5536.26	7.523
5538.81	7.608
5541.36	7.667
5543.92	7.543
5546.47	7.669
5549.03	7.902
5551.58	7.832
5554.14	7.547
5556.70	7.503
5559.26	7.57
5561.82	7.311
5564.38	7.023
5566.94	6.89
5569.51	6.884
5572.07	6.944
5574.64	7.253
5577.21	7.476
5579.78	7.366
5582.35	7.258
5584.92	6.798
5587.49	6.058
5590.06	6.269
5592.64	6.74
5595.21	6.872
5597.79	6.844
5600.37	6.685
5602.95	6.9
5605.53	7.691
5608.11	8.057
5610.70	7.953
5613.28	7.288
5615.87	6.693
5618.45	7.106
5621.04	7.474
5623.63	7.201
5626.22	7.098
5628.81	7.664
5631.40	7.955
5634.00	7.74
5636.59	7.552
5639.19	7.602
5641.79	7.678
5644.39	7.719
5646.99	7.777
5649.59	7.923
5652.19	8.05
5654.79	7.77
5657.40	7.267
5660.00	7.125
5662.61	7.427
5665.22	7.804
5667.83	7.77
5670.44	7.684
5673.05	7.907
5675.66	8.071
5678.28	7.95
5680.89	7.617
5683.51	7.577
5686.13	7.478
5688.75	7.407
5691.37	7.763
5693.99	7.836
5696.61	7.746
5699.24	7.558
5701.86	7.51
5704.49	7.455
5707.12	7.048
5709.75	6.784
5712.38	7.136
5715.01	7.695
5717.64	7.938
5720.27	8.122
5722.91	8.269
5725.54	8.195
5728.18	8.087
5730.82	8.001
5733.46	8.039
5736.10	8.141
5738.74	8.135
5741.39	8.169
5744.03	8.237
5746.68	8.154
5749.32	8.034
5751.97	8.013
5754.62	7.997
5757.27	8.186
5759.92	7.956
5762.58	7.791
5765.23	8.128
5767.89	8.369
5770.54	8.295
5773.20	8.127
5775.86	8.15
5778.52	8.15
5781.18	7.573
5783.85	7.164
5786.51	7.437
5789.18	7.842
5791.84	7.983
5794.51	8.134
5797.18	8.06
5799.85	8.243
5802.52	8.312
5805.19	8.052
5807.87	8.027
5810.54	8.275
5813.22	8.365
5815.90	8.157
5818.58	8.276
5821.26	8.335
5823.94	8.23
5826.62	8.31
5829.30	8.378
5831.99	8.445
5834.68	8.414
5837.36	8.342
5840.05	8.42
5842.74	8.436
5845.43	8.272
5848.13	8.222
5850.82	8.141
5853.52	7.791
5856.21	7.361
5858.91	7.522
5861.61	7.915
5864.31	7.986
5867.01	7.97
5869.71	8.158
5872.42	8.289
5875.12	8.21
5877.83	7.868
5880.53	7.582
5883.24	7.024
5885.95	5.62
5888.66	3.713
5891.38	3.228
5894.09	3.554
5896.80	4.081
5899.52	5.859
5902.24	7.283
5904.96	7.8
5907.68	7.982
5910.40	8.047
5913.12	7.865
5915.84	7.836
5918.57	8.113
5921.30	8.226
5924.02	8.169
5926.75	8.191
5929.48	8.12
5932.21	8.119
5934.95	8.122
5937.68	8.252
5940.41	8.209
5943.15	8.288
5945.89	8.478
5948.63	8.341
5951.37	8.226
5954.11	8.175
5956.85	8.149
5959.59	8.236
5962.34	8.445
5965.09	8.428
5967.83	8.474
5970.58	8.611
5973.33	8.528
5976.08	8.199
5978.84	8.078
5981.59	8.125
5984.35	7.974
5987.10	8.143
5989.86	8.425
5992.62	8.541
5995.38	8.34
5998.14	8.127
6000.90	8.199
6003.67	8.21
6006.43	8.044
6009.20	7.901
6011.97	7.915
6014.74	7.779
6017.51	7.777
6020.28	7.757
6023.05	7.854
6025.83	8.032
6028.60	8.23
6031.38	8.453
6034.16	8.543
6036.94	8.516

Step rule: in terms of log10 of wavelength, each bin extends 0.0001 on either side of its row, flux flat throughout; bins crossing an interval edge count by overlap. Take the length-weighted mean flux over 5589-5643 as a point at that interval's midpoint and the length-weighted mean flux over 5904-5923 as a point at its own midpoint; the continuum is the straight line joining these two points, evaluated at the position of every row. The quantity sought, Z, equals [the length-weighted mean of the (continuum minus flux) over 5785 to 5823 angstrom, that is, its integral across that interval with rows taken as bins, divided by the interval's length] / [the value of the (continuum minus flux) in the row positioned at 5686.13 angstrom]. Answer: 17.7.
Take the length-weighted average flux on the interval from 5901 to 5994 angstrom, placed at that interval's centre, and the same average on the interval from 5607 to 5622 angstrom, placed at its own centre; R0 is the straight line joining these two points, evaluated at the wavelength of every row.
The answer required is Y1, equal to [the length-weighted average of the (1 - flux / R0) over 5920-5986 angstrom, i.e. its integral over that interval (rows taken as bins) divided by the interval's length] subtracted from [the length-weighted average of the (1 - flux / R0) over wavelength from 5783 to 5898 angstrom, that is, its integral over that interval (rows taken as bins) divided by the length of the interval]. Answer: 0.051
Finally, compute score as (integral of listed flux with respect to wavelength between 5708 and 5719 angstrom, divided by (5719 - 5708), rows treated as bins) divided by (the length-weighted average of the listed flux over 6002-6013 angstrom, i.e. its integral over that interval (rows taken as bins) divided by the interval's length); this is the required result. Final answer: 0.92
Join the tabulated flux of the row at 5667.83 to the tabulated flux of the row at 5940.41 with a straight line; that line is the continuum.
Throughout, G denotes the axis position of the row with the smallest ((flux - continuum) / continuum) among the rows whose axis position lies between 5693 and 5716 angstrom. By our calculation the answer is 5709.75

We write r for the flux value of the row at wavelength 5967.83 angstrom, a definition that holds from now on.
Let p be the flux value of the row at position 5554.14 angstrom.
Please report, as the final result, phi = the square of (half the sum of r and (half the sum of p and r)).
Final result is 68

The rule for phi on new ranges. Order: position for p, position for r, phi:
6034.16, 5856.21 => 59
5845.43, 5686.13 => 59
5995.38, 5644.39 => 62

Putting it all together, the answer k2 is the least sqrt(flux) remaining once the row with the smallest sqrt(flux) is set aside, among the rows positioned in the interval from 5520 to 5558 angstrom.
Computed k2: 2.7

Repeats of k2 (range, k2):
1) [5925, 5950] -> 2.8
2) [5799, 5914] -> 1.9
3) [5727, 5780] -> 2.8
